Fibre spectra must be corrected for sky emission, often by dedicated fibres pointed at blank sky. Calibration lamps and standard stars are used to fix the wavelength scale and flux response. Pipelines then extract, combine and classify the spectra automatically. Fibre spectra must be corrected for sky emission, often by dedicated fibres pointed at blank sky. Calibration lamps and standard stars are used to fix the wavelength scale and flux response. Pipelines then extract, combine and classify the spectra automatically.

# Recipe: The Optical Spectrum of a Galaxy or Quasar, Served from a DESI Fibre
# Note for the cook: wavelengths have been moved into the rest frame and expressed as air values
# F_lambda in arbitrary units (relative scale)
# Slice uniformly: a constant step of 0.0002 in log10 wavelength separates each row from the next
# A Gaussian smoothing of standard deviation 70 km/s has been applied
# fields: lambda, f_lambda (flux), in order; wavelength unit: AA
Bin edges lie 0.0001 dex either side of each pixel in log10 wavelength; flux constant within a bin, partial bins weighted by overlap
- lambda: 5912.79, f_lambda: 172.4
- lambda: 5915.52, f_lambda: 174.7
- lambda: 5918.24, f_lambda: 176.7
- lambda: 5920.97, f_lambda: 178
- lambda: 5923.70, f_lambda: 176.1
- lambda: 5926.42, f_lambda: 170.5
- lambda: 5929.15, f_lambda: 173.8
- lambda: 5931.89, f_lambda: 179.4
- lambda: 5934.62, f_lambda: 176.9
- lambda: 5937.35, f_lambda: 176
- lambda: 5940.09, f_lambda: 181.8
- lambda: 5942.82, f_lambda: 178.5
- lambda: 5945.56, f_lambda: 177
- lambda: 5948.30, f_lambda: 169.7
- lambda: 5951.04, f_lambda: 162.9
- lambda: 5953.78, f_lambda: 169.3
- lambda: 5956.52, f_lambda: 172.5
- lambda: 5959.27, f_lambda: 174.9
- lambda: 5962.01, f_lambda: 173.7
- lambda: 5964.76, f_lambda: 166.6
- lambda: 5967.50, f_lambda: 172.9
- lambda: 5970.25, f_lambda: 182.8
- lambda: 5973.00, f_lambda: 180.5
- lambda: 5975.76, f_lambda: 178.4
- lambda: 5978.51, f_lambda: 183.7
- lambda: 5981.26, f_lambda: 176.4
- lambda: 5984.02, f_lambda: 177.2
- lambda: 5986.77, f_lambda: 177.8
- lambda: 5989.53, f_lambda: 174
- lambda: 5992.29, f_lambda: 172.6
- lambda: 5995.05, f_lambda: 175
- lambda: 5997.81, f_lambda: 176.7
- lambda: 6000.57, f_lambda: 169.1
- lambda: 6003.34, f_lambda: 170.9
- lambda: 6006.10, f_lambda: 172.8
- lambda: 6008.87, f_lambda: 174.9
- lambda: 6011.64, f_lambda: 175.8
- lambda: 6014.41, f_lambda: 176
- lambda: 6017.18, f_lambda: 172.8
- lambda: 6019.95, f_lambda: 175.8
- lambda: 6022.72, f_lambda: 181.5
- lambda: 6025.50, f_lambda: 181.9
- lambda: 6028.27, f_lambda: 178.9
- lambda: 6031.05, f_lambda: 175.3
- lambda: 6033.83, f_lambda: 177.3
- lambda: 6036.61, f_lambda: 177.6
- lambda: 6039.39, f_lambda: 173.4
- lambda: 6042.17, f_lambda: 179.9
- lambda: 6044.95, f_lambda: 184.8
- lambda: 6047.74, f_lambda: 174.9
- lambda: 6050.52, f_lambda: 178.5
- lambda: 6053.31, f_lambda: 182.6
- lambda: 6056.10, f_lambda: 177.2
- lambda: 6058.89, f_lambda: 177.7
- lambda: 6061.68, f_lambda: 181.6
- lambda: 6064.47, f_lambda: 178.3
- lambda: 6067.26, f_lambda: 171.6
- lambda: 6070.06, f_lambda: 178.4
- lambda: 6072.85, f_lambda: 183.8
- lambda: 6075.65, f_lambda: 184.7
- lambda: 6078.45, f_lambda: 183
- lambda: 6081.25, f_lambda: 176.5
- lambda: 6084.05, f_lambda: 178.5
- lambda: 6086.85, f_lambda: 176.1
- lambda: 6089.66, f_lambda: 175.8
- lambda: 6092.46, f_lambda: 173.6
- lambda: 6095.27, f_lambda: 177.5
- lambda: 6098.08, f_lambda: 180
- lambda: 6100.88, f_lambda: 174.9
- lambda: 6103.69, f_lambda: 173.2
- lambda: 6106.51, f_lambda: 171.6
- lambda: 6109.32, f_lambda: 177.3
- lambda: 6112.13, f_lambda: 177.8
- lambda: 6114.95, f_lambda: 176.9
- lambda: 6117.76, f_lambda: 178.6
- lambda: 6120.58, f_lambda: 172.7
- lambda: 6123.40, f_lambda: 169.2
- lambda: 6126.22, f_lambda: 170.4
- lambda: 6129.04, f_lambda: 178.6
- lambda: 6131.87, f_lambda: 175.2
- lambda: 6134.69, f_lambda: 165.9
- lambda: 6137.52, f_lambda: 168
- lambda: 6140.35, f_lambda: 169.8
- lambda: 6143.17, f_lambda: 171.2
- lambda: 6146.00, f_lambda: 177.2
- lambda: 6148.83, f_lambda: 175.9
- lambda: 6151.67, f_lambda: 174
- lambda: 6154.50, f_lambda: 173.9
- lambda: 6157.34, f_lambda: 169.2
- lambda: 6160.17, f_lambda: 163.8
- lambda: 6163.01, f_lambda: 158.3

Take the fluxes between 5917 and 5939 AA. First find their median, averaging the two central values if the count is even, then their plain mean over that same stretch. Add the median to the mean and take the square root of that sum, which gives 18.8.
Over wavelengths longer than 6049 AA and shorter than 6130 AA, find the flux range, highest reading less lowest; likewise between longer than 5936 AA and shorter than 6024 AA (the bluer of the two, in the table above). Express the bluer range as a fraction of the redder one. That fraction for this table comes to 1.34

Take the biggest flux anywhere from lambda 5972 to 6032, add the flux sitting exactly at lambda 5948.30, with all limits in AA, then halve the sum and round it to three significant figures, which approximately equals 177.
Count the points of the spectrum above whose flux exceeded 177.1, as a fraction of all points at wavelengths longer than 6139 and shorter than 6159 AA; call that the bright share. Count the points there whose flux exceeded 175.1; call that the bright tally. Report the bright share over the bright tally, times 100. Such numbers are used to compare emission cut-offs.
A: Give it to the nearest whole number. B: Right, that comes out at 7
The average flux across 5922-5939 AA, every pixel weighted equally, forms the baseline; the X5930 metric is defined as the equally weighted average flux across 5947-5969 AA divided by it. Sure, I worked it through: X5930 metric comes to 0.97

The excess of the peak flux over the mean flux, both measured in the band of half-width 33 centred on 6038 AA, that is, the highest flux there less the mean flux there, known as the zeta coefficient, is 7.32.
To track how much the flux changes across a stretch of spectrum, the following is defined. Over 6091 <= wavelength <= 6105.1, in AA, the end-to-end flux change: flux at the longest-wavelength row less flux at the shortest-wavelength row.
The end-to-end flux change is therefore -0.4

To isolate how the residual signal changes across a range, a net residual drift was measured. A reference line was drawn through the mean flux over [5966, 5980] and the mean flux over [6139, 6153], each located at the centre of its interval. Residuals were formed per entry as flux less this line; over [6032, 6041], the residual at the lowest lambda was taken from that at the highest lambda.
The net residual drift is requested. -3.7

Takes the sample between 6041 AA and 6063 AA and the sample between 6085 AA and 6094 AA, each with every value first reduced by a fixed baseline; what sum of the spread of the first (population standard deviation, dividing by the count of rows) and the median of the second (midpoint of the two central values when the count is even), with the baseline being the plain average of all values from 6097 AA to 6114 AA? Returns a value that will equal 3.0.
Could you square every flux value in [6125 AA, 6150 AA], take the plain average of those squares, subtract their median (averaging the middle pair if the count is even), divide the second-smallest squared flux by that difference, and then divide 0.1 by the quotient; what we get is 0.0016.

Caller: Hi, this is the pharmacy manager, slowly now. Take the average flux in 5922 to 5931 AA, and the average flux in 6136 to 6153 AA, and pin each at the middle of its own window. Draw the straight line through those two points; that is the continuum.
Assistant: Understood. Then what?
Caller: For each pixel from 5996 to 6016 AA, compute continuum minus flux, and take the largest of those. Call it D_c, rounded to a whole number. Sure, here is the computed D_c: 4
